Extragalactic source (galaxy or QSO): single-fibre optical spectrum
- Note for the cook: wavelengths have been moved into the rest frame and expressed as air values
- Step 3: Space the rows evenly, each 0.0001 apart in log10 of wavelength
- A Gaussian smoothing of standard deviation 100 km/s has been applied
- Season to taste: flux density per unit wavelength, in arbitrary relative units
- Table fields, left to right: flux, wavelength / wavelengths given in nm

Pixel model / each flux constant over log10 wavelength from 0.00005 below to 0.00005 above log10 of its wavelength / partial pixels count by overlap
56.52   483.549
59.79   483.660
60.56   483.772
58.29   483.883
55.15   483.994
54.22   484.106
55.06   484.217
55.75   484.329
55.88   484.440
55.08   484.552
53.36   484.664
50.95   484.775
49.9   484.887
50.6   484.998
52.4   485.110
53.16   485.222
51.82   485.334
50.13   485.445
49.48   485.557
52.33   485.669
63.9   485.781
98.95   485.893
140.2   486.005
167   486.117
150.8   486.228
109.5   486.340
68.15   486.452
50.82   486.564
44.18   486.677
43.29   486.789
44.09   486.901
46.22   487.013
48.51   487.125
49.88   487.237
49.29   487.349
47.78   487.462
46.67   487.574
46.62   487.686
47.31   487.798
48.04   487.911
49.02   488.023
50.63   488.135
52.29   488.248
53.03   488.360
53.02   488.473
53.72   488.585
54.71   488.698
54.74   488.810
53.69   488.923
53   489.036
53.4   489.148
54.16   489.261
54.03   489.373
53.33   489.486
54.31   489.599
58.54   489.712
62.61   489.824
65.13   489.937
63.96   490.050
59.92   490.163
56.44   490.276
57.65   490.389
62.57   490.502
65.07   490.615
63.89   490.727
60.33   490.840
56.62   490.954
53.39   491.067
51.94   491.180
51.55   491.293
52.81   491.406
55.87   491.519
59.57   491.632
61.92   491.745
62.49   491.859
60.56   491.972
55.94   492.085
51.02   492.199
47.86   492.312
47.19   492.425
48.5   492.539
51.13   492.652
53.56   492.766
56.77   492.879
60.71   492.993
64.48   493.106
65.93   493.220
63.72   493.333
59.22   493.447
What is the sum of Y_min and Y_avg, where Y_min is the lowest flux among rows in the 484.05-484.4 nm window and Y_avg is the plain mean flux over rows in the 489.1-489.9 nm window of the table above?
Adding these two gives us 110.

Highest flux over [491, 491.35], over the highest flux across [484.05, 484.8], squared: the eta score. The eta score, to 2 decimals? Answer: 0.91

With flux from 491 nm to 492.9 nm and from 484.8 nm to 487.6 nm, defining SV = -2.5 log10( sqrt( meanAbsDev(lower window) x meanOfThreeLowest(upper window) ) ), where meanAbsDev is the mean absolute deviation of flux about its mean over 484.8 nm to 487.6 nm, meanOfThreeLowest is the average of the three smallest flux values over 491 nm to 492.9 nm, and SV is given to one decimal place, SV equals -3.9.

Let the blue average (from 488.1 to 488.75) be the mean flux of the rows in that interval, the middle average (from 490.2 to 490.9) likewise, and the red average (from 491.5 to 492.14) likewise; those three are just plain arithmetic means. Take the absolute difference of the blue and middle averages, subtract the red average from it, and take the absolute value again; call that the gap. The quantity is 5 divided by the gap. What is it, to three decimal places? 0.097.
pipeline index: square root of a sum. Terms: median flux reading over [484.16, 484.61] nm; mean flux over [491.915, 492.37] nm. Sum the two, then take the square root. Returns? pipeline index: 10.5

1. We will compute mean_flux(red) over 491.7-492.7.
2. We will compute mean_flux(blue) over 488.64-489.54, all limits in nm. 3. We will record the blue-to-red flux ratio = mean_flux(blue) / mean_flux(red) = 1.00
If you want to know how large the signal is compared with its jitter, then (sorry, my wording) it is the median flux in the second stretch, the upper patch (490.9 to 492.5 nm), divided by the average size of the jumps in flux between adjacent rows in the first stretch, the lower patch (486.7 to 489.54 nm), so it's 60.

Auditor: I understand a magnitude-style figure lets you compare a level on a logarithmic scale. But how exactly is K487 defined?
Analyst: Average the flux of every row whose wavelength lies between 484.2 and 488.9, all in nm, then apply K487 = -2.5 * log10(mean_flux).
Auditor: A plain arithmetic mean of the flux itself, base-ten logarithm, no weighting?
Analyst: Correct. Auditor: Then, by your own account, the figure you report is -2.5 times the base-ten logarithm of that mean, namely -4.47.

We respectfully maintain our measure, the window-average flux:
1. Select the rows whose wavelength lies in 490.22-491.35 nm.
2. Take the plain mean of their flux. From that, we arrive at 58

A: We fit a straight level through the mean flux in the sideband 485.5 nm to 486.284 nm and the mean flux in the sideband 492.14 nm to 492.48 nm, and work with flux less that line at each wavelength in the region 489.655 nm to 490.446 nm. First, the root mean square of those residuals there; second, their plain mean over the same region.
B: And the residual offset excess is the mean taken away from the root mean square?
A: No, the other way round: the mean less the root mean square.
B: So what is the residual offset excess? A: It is -15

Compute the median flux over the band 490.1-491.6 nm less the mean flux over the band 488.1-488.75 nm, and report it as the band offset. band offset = 3.7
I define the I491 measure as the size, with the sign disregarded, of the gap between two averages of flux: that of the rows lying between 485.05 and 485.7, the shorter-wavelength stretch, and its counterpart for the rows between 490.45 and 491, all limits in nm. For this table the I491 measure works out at 10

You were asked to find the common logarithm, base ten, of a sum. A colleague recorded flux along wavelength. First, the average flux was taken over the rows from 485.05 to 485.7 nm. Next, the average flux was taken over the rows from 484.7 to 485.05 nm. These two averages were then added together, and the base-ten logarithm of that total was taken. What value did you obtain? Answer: 2.01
